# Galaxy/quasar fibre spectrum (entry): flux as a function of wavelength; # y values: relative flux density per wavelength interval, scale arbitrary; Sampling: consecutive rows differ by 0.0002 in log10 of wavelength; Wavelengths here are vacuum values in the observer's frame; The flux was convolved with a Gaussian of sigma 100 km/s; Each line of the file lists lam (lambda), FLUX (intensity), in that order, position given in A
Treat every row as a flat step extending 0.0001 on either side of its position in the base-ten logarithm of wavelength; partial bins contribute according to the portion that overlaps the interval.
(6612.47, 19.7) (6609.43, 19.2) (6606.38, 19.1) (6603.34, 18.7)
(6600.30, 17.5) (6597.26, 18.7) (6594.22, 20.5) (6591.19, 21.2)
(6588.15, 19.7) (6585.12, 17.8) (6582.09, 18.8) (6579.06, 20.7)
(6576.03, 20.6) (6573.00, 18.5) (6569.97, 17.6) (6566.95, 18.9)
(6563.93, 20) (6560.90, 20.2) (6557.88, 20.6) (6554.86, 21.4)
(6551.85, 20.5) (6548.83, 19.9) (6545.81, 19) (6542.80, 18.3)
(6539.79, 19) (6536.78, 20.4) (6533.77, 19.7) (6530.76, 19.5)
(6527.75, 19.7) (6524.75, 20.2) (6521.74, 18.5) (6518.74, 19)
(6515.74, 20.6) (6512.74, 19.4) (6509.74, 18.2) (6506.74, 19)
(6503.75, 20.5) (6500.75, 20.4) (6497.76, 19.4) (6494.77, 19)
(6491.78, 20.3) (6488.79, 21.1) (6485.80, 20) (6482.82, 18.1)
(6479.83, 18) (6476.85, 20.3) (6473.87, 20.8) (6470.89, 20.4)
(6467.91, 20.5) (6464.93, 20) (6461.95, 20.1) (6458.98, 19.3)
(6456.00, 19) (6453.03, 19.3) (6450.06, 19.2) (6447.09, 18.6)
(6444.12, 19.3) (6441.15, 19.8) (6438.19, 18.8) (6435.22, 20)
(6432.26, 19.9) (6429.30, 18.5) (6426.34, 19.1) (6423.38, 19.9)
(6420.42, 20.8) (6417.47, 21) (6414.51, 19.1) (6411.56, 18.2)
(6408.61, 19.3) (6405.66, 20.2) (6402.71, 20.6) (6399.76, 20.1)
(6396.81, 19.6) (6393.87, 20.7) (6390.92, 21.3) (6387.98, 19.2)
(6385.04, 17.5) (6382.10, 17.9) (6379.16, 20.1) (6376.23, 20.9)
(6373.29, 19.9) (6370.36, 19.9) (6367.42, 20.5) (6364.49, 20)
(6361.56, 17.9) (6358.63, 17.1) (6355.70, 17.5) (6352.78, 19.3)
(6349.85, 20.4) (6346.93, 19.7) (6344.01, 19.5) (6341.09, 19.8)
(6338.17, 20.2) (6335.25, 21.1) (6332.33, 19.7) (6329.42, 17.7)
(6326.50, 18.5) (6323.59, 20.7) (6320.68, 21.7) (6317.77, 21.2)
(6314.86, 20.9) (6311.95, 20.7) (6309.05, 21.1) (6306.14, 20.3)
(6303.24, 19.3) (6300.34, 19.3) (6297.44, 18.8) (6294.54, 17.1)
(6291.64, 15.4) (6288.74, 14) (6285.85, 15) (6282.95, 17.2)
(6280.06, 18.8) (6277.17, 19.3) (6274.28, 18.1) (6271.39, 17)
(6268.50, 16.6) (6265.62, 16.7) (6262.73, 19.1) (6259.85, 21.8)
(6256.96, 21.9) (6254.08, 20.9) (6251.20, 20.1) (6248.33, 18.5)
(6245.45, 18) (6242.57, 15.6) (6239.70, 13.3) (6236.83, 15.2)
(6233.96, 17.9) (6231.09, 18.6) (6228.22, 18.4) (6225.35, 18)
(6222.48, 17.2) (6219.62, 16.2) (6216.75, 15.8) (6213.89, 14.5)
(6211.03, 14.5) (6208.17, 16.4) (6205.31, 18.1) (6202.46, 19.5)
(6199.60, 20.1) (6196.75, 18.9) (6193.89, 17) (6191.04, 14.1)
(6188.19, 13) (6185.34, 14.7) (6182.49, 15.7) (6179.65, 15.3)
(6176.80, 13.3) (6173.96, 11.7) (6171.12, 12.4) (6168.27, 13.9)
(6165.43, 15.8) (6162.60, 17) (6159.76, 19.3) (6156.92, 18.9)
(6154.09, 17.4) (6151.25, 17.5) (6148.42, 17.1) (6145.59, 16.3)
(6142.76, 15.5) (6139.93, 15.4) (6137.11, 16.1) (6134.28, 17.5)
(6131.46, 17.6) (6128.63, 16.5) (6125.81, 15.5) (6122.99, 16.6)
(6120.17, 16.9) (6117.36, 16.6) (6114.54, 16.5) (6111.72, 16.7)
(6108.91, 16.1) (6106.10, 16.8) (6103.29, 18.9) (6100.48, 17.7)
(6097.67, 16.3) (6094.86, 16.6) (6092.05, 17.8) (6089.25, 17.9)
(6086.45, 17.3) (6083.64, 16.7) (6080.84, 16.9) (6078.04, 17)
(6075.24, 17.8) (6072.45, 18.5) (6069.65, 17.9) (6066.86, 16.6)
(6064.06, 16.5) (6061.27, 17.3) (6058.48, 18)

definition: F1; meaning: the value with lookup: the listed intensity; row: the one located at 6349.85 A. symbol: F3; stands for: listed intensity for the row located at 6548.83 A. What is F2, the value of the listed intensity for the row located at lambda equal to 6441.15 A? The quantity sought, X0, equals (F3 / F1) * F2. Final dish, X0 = 19.3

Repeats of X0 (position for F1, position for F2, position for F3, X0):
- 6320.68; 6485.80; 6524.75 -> 18.6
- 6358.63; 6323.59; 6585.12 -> 21.5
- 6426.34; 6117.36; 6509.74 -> 15.8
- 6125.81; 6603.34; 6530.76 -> 23.5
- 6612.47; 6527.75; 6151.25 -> 17.5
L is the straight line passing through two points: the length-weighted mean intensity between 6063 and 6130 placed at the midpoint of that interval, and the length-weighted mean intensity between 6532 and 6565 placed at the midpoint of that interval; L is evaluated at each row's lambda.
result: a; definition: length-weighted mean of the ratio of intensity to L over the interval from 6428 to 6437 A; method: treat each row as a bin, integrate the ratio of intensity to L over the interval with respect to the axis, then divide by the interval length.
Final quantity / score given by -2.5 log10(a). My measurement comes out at -0.02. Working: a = 1.02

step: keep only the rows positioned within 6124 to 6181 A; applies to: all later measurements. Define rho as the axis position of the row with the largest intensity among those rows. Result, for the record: 6159.76 A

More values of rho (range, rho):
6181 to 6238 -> 6199.60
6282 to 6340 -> 6320.68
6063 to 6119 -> 6103.29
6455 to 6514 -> 6488.79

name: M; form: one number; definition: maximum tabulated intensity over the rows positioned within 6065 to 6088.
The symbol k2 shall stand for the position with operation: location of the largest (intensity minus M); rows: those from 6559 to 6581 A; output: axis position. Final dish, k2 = 6579.06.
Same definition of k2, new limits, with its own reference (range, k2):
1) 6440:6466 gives 6461.95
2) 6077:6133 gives 6103.29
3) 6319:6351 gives 6320.68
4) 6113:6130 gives 6120.17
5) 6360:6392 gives 6390.92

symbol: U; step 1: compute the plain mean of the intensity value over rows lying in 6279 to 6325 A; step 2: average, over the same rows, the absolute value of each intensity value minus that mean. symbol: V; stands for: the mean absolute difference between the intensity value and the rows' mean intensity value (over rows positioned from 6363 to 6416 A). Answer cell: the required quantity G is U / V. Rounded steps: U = 2.0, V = 0.8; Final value 2.4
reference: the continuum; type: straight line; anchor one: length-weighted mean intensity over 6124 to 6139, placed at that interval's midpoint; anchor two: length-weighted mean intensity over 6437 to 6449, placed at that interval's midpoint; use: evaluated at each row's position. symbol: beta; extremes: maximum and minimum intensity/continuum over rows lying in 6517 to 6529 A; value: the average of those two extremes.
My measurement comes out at 0.98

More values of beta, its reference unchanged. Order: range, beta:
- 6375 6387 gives 1.03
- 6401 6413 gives 1.03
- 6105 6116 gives 1.00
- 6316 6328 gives 1.11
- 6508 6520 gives 0.98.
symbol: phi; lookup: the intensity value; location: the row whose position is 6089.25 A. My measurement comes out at 17.9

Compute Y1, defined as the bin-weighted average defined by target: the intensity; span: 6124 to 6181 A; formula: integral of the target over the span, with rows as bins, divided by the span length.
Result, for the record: 16.0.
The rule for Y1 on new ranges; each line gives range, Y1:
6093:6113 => 17.0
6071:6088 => 17.4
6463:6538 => 19.7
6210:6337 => 18.2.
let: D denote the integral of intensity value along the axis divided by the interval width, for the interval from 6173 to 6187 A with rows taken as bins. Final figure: 14.2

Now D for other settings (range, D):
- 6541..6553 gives 19.4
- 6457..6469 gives 19.9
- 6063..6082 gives 17.3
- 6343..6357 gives 19.3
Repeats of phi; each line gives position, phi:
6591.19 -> 21.2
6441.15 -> 19.8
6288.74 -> 14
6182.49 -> 15.7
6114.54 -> 16.5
